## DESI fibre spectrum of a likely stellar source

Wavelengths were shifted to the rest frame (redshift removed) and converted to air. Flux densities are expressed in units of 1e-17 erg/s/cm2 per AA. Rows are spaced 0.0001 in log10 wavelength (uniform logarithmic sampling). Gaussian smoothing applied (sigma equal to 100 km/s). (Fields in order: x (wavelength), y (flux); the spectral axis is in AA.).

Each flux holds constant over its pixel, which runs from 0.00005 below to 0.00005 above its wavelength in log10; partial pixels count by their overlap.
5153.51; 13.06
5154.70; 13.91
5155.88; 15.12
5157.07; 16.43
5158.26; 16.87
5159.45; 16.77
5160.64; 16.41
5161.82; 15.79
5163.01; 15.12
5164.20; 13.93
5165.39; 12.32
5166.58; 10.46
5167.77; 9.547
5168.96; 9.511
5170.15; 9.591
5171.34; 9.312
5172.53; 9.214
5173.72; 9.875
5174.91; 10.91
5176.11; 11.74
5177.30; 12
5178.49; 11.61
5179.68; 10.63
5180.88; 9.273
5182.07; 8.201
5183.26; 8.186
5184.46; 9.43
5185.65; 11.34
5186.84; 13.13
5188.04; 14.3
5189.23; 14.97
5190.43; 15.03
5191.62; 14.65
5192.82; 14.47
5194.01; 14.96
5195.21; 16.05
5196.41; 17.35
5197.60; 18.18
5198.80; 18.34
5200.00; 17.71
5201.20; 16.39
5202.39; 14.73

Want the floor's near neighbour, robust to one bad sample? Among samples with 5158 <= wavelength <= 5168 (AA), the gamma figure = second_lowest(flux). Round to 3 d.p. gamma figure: 10.460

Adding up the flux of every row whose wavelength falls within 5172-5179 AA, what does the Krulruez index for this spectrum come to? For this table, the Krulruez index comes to 65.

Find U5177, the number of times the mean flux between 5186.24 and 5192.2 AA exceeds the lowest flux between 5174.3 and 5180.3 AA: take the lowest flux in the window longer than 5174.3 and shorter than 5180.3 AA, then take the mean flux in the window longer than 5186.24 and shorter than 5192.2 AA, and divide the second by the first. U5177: 1.4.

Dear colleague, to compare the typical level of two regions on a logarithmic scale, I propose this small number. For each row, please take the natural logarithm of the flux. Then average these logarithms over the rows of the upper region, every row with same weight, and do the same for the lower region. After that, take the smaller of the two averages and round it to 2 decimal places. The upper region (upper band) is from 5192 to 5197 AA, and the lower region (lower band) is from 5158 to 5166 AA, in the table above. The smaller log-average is 2.72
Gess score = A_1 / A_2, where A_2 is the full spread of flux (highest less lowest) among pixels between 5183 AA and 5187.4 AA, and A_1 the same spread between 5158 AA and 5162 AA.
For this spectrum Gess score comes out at 0.22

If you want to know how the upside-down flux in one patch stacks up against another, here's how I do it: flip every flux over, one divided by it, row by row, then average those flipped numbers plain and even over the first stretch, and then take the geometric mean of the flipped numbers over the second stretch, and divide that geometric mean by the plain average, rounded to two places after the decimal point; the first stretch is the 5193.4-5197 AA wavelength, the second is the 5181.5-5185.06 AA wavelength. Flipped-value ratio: 1.87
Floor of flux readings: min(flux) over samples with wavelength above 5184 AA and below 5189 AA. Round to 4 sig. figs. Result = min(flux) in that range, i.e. 9.430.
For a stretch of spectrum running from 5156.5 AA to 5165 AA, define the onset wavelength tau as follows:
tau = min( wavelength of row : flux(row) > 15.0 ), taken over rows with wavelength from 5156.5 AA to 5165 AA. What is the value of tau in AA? 5157.07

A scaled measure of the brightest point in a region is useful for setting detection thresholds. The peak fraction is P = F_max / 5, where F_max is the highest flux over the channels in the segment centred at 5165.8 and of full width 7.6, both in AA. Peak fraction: 3.0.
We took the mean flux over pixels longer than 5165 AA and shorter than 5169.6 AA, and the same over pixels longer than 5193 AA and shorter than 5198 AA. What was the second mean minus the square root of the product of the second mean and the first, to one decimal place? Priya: 3.4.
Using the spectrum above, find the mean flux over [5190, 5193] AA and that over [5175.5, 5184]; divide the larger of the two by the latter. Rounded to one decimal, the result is 1.4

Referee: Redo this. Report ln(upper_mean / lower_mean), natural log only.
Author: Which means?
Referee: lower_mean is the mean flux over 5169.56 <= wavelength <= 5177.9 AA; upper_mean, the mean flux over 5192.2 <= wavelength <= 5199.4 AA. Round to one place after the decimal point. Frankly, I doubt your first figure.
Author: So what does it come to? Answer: 0.5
